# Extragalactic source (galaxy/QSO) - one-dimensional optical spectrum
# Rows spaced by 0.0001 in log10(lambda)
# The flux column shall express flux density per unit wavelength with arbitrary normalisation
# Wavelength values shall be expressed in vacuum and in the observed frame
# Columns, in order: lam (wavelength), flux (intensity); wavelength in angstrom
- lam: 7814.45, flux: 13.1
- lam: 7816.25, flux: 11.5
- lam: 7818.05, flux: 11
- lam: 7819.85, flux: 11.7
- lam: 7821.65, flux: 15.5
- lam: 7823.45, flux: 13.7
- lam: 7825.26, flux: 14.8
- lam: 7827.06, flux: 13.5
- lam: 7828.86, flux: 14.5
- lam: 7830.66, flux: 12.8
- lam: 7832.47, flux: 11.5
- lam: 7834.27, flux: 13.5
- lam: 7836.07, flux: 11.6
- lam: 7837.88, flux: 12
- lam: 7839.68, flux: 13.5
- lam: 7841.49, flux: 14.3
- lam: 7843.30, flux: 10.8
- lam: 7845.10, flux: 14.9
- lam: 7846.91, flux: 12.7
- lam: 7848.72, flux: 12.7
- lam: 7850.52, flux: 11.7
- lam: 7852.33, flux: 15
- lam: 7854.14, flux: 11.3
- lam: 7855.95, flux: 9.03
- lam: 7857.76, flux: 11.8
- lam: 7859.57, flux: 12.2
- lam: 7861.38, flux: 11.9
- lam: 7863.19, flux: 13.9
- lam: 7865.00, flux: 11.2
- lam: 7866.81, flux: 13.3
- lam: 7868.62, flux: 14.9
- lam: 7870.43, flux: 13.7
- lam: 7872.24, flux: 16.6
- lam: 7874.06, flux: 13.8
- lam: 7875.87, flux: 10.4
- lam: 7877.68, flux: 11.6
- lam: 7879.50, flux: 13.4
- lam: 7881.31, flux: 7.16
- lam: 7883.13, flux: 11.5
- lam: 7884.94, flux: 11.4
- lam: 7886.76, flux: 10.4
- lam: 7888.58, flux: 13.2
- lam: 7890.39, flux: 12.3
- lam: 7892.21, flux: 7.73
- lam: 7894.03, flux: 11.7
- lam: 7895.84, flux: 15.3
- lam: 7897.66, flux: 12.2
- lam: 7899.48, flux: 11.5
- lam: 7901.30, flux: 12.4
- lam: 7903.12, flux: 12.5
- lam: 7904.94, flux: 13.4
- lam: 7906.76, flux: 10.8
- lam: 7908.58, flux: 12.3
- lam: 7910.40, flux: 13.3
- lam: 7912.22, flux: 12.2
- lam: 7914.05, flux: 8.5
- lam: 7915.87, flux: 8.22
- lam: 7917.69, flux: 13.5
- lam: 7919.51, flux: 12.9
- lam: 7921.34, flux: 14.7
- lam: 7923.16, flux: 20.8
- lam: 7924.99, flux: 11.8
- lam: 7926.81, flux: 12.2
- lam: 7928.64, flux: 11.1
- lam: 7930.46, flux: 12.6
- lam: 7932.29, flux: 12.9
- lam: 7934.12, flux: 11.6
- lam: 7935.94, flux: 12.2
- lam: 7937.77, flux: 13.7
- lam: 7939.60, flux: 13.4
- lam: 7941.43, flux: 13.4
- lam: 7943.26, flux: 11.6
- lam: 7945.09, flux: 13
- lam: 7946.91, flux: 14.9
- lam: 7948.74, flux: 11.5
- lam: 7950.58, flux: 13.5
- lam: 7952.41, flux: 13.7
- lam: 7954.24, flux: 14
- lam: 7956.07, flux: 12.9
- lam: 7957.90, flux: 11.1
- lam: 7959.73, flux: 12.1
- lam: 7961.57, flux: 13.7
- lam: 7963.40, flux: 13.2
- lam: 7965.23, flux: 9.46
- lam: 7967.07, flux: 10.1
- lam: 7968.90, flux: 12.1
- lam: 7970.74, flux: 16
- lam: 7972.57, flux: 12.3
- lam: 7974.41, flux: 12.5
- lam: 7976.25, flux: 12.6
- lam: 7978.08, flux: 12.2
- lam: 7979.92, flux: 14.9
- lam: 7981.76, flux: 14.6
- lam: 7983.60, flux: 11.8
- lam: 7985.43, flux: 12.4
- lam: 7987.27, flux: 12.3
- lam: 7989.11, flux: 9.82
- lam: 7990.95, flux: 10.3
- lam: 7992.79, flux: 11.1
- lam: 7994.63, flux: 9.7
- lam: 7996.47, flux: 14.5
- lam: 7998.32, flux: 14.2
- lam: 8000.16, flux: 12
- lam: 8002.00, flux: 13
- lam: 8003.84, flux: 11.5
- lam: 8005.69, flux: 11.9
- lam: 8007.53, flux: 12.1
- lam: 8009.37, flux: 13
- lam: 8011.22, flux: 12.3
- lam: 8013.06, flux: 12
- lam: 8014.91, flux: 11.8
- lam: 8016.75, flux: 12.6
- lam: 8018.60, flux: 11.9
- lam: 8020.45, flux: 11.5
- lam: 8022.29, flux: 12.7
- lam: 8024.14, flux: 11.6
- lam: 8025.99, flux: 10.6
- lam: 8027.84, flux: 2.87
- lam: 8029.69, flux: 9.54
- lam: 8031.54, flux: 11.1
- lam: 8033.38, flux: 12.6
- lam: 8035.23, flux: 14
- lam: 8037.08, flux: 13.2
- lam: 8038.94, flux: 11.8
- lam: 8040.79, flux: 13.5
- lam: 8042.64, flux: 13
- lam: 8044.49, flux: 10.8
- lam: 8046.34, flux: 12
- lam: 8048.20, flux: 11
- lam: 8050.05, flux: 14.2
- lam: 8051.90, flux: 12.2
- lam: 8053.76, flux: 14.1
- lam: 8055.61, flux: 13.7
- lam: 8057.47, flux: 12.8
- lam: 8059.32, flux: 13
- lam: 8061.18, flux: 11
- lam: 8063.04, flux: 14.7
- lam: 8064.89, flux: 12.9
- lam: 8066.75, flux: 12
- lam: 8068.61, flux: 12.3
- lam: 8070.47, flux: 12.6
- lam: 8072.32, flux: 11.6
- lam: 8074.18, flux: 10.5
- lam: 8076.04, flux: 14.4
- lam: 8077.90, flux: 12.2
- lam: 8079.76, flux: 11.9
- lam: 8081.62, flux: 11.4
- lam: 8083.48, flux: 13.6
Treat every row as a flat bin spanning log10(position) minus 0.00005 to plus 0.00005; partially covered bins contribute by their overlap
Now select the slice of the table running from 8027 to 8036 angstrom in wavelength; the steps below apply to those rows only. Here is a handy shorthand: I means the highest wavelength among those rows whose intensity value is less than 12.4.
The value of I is 8031.54 angstrom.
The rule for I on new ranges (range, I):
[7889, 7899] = 7897.66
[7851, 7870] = 7865.00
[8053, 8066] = 8061.18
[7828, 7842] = 7837.88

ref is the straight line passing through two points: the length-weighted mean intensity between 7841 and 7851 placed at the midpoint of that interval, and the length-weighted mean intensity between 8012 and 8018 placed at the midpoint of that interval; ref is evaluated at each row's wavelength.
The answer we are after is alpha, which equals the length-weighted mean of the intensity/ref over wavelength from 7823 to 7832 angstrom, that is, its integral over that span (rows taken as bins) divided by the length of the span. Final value 1.06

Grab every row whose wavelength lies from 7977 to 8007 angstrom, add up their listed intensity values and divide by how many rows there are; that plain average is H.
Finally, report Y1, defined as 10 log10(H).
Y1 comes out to 10.9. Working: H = 12.3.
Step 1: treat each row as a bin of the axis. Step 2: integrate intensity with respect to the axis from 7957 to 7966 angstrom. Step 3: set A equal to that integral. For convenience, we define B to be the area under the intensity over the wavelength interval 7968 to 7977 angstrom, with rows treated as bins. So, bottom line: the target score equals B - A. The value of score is 10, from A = 108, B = 118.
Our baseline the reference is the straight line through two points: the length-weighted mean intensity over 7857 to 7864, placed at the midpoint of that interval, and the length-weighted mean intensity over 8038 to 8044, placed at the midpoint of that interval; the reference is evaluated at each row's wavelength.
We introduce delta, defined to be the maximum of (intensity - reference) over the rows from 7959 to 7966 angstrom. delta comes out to 1.2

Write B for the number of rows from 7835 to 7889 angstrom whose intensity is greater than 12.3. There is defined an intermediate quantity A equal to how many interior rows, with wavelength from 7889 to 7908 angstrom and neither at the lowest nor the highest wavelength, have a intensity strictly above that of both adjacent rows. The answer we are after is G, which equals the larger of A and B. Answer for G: 14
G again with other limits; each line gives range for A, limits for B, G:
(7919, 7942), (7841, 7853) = 5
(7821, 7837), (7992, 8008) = 3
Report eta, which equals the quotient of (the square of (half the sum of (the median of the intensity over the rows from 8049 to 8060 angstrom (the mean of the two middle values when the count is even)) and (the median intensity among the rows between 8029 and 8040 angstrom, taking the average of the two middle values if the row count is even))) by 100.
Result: 1.63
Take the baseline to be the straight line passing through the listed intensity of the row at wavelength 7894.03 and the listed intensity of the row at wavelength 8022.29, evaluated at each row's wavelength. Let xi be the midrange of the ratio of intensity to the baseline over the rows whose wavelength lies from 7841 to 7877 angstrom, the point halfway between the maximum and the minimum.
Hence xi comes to 1.12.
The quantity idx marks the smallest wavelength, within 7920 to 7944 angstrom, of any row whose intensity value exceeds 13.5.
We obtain 7921.34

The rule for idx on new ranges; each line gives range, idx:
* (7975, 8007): 7979.92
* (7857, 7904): 7863.19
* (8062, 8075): 8063.04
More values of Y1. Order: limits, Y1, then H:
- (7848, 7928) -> 10.9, 12.3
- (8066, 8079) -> 10.9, 12.2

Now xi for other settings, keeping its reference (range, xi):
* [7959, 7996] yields 1.04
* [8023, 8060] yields 0.66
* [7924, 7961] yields 1.07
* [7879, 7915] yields 0.96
